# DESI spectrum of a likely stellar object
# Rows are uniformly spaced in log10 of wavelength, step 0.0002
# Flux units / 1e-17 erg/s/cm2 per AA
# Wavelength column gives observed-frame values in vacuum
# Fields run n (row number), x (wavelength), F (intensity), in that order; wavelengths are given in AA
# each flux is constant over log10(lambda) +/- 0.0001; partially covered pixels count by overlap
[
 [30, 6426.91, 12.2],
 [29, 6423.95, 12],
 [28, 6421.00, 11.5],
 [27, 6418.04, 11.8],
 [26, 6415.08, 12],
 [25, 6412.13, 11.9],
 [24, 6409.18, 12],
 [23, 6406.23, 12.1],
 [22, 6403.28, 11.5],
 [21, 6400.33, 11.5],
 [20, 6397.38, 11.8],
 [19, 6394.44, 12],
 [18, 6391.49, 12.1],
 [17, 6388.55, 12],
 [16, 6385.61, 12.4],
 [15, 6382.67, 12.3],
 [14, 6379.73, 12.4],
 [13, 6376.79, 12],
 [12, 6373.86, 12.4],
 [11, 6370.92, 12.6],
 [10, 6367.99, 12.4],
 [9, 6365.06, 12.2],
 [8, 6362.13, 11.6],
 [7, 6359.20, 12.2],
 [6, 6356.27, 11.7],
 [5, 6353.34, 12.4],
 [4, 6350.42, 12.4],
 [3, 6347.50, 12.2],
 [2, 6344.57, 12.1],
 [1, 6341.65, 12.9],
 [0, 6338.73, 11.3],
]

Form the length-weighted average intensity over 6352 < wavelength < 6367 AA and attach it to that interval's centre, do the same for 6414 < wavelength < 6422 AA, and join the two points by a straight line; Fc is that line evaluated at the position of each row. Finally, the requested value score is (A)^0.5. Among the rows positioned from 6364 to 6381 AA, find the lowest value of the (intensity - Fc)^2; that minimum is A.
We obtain 0.053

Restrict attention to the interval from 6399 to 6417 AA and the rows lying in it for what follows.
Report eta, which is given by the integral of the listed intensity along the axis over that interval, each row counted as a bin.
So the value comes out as 213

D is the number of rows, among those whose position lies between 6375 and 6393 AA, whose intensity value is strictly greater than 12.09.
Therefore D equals 4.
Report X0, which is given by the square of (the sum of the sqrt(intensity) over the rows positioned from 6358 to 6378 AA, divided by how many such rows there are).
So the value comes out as 12.2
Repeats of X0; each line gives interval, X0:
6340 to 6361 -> 12.3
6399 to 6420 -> 11.8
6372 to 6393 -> 12.2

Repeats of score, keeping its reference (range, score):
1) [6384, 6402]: 0.052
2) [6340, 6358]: 0.006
